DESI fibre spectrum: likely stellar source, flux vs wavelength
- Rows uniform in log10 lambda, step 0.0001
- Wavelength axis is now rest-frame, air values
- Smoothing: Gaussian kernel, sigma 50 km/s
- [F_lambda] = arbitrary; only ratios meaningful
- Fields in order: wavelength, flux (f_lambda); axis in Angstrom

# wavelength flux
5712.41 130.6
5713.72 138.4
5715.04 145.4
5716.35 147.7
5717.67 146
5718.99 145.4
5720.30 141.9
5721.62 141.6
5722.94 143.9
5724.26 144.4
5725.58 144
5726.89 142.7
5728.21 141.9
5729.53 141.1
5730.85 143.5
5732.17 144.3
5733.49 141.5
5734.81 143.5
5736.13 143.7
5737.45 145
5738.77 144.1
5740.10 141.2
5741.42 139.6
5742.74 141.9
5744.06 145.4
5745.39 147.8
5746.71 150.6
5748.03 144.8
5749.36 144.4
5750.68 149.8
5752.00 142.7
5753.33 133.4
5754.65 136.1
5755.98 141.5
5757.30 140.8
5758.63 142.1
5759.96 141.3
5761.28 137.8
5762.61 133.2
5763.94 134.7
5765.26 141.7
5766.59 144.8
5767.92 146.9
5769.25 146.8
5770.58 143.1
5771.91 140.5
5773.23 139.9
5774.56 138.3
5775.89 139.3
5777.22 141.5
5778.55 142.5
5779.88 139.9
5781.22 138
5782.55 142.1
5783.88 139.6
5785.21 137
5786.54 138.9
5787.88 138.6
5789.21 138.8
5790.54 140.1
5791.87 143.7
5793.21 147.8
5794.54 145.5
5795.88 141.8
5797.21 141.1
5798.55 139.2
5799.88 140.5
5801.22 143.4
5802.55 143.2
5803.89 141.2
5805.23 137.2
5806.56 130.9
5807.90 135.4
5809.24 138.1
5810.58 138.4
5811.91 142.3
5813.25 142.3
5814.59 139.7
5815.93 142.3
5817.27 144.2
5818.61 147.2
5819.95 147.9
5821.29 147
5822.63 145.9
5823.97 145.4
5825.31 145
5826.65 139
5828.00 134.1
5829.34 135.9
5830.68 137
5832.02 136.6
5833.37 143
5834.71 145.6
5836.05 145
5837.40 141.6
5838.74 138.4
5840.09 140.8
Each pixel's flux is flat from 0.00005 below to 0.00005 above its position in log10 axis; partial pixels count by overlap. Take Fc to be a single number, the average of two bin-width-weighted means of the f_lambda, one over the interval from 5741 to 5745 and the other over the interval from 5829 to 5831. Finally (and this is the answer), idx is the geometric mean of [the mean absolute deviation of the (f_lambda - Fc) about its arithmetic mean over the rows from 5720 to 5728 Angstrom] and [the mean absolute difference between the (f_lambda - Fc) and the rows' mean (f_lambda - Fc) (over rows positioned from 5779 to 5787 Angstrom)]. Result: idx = 1.1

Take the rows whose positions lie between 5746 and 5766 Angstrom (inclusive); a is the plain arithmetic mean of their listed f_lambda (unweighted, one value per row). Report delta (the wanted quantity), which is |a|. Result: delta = 141.0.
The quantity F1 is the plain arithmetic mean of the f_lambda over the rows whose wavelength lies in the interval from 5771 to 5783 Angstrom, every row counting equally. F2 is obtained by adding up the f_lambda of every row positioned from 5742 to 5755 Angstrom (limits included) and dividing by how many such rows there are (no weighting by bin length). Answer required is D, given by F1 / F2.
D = 0.98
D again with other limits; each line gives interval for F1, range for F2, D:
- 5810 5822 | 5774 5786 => 1.03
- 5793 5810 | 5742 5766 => 0.99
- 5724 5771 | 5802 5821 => 1.01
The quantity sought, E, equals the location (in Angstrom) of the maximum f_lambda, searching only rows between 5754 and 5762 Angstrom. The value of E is 5758.63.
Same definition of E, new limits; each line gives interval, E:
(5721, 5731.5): 5724.26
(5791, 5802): 5793.21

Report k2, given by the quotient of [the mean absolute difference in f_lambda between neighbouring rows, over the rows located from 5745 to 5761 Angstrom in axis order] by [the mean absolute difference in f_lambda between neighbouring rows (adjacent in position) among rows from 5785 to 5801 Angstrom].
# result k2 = 2.0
